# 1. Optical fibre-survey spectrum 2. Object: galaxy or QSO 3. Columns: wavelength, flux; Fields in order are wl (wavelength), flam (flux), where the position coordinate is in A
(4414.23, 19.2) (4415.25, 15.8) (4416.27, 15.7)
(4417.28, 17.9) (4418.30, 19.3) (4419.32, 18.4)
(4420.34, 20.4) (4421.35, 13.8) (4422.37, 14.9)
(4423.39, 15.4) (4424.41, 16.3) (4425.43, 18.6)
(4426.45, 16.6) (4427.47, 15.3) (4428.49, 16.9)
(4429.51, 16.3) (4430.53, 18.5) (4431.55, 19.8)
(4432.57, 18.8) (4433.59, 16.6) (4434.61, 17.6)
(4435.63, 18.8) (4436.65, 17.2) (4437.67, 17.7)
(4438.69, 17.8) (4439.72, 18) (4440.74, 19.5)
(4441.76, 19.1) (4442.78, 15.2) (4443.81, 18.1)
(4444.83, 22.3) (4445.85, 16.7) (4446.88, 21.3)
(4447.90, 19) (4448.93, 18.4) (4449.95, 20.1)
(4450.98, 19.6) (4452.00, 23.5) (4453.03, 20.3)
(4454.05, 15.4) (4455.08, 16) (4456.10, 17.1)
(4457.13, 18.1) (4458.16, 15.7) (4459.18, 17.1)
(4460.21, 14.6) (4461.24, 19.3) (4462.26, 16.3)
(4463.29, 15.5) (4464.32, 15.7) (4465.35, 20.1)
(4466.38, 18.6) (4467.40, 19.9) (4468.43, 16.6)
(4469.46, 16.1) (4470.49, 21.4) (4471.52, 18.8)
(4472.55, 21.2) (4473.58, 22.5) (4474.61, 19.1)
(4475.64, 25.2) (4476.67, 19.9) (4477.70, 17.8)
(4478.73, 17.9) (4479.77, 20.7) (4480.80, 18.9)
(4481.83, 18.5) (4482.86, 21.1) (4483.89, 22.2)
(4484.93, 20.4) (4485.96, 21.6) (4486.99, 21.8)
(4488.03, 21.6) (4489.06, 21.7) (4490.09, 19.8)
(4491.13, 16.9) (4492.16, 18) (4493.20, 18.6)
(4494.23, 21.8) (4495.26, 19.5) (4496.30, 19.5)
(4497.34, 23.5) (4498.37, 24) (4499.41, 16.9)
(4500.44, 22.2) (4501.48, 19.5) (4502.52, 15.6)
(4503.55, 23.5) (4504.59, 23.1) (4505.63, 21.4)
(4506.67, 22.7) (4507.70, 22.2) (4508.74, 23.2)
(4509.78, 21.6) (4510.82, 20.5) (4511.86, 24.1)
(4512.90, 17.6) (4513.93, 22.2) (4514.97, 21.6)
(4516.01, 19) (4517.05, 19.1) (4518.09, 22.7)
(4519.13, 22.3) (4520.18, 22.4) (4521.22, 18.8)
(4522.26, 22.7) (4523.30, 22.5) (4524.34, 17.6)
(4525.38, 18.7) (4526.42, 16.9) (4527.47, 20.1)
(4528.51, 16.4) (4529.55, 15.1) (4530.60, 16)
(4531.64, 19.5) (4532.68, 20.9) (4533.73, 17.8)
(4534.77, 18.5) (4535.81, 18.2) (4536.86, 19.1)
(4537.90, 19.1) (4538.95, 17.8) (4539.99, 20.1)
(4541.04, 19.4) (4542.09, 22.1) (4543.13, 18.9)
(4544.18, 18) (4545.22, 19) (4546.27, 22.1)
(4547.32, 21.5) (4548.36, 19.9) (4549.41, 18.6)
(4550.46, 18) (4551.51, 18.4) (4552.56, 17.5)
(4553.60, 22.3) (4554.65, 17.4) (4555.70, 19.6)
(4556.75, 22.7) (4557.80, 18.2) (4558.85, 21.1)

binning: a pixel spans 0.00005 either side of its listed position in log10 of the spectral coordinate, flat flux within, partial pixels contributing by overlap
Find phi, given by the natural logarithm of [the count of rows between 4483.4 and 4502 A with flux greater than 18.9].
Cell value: 2.6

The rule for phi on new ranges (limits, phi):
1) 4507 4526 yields 2.6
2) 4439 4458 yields 2.2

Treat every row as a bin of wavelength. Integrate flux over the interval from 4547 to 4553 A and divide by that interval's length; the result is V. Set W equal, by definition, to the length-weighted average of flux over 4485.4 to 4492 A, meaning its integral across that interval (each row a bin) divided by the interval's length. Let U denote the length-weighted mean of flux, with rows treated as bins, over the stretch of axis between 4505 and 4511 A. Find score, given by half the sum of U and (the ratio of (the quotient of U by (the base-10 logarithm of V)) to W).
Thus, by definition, 11.4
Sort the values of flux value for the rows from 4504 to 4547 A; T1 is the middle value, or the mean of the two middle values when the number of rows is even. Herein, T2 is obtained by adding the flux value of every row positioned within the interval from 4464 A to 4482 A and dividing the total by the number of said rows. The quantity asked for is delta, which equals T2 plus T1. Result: 38.9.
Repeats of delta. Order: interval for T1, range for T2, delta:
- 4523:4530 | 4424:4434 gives 35.0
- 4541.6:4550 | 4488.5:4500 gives 39.5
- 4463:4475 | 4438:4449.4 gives 37.6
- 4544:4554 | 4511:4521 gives 40.0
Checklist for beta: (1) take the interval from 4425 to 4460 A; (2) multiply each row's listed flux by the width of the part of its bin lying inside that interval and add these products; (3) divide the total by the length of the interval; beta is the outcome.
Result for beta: 18.1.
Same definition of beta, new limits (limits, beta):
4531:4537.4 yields 19.0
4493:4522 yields 21.1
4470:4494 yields 20.3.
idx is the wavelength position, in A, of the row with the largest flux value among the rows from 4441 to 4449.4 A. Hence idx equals 4444.83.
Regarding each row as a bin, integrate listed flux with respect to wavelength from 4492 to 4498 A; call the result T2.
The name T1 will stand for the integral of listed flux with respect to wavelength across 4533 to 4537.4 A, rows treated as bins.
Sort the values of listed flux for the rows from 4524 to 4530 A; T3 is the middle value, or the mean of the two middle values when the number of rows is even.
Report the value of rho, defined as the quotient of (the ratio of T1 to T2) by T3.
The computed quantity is 0.039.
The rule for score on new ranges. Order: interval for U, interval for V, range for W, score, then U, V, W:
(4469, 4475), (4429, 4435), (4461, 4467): 10.4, 19.9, 17.95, 17.6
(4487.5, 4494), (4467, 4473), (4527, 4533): 10.2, 19.5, 18.95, 17.9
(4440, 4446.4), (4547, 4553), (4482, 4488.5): 9.6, 18.5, 18.91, 21.3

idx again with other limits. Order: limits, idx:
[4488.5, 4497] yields 4494.23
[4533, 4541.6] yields 4539.99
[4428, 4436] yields 4431.55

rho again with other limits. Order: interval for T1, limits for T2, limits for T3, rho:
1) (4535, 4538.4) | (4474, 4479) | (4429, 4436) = 0.034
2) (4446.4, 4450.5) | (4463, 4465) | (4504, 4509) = 0.111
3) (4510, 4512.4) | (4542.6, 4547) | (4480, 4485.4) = 0.030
